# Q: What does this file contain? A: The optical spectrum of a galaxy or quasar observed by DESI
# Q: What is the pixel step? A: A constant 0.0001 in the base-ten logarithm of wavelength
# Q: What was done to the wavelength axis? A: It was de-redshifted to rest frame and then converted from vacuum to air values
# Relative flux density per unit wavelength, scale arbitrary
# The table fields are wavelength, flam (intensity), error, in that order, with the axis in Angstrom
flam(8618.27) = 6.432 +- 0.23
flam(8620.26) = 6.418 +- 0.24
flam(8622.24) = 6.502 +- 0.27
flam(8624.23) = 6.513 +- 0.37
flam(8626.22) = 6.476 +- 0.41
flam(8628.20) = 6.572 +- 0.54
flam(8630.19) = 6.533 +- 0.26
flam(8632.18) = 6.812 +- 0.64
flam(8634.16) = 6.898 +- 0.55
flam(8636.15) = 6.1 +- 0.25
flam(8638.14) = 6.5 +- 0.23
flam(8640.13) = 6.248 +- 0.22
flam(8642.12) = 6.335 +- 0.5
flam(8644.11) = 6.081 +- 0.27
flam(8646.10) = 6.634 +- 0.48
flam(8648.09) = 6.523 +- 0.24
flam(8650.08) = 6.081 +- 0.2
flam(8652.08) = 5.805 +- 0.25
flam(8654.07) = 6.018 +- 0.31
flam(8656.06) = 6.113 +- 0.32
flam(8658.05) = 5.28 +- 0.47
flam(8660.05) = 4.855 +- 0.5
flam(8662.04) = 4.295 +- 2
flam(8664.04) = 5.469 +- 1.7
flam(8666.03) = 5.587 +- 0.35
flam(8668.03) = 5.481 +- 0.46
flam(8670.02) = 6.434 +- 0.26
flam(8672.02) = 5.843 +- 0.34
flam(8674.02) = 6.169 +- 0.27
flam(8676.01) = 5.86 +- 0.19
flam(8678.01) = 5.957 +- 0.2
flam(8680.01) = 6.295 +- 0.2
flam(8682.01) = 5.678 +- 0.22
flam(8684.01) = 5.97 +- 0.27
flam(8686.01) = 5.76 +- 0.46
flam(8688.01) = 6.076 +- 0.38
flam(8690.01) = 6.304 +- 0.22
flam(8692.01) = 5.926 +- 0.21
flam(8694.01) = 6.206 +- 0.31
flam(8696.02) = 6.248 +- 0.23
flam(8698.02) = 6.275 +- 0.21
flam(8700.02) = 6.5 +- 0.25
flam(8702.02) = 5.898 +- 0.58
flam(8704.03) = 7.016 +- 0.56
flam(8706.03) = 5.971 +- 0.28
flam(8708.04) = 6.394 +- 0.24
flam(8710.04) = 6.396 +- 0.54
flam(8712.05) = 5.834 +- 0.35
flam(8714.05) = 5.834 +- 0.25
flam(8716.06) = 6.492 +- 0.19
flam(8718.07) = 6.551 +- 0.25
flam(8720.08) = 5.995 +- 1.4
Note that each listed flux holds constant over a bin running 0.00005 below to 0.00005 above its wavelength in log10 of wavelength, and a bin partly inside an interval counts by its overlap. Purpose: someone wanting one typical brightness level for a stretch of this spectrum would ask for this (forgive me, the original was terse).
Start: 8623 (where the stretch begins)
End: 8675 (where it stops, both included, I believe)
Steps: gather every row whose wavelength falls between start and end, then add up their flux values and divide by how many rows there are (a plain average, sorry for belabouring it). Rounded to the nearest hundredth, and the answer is 6.06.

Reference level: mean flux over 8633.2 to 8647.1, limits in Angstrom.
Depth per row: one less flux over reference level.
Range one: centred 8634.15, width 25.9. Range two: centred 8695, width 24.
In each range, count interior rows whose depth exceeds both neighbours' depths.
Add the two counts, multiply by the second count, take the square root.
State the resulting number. 4.9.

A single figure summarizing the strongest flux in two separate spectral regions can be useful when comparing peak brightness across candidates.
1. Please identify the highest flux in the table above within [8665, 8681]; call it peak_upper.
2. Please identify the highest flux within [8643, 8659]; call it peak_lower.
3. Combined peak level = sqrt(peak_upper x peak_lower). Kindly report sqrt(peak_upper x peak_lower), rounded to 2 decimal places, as 6.53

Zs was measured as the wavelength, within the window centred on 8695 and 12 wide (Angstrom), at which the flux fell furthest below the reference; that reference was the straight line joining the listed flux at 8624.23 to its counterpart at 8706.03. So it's 8692.01 Angstrom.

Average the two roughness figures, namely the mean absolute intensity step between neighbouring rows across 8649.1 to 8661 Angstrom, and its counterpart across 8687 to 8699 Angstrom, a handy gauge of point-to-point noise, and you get 0.28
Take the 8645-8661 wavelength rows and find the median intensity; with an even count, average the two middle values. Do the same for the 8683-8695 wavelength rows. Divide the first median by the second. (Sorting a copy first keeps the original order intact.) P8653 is 1.00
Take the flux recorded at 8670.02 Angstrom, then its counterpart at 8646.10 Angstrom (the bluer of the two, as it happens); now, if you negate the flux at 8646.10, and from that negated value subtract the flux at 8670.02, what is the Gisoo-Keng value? -13.1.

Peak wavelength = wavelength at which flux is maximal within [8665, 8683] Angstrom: 8670.02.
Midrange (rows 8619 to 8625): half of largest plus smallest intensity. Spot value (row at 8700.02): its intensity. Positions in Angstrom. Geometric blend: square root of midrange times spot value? 6.5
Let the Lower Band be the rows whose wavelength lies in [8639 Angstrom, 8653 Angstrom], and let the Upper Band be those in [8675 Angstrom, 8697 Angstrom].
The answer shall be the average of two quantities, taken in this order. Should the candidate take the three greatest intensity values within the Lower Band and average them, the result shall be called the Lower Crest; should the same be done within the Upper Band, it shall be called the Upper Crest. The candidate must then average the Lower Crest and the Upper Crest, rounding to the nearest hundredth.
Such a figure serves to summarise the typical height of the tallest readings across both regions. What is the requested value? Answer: 6.39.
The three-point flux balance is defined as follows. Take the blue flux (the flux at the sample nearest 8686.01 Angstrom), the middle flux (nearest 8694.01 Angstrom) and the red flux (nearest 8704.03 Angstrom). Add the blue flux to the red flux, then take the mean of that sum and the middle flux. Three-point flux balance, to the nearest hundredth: 9.49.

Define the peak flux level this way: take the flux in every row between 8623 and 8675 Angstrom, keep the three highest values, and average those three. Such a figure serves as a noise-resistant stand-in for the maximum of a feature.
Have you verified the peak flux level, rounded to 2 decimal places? 6.78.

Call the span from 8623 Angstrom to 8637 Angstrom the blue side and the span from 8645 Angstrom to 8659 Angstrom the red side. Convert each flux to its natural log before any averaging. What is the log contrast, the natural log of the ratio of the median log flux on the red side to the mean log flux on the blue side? -0.04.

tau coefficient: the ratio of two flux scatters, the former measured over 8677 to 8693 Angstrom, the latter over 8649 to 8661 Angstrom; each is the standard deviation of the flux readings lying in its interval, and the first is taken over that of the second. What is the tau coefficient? 0.4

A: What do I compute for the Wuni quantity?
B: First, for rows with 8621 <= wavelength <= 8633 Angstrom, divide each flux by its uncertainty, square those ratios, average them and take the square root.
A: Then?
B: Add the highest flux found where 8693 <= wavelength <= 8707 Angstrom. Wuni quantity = 25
